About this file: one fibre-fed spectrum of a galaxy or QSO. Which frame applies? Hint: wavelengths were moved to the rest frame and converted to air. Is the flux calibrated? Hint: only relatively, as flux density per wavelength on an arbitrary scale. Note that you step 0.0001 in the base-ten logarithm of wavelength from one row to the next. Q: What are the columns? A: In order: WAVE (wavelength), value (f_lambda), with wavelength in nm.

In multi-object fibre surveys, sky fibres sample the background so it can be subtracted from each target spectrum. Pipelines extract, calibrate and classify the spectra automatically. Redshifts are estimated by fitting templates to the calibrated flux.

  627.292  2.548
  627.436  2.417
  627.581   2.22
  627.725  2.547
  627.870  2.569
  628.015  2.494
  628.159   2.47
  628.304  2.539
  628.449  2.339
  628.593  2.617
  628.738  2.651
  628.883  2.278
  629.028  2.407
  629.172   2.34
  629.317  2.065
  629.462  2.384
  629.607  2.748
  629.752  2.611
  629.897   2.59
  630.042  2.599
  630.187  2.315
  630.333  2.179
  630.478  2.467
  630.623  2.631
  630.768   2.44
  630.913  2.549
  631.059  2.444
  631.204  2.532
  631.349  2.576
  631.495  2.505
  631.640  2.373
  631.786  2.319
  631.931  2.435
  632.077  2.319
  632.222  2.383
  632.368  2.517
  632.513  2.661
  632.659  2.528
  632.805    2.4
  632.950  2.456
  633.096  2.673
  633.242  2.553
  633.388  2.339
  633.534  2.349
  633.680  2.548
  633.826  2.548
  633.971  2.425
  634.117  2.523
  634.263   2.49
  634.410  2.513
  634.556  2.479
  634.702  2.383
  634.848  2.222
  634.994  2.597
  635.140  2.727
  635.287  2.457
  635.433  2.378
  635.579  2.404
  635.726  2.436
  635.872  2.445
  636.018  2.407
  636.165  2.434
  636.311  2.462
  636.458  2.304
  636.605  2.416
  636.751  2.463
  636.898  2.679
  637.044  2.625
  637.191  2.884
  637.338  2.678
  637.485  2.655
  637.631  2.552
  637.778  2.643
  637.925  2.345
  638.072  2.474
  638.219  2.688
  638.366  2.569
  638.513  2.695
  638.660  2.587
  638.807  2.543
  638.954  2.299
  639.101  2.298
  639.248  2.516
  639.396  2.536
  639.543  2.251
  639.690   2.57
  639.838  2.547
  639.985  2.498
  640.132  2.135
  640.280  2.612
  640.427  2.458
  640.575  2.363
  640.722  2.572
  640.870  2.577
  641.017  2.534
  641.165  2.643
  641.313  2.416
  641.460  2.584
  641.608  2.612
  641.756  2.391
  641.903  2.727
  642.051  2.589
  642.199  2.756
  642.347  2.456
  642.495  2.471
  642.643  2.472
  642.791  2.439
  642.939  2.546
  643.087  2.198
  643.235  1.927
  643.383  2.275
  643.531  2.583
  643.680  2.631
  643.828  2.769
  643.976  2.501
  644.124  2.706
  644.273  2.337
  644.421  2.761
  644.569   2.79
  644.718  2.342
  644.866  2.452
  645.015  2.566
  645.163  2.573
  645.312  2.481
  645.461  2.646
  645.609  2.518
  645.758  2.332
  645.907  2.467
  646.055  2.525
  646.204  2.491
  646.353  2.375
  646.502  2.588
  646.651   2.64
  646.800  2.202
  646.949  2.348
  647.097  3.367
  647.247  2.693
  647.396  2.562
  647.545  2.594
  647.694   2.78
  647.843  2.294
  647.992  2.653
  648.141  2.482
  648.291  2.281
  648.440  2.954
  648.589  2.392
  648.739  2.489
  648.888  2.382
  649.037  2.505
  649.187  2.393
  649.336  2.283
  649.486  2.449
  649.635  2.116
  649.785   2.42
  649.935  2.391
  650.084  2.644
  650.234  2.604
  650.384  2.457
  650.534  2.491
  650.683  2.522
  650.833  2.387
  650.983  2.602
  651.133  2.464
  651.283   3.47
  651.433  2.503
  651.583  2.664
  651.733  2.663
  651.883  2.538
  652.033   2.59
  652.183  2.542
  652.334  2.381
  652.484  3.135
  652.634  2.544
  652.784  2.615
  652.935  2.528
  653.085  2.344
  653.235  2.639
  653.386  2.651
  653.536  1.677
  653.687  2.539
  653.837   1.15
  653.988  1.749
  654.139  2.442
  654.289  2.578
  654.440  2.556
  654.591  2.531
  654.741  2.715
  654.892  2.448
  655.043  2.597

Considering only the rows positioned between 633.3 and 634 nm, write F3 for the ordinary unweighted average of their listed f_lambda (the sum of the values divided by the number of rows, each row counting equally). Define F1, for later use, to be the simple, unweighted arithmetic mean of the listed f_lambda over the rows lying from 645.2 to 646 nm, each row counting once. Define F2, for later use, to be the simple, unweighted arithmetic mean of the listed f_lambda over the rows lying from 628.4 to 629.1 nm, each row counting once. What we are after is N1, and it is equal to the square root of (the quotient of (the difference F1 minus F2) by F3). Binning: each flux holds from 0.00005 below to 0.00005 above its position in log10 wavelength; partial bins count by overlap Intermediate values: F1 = 2.49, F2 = 2.458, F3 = 2.44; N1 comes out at 0.11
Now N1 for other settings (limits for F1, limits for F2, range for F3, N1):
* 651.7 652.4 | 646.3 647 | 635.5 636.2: 0.22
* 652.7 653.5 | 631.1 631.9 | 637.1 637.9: 0.19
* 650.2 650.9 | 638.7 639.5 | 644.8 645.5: 0.15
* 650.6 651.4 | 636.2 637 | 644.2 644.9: 0.30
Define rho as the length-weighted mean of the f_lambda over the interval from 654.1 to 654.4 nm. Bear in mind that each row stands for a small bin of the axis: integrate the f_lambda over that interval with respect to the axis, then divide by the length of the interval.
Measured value 2.53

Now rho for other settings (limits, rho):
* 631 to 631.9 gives 2.46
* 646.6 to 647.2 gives 2.64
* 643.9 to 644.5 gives 2.58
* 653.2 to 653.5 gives 2.52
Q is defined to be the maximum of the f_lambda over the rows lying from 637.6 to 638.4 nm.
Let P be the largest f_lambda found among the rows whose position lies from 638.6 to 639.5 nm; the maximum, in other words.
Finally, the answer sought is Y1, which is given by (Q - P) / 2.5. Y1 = 0.040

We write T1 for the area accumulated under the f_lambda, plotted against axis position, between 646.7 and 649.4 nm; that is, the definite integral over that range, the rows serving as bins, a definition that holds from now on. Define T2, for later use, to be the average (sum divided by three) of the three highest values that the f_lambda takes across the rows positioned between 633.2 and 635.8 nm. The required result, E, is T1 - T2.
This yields 4.2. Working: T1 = 6.9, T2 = 2.63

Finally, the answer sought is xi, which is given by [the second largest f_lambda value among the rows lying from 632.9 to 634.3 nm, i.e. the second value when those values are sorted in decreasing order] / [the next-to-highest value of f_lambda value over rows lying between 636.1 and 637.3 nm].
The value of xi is 0.95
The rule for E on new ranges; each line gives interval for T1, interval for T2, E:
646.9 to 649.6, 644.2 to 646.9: 4.1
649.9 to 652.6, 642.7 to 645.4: 4.3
